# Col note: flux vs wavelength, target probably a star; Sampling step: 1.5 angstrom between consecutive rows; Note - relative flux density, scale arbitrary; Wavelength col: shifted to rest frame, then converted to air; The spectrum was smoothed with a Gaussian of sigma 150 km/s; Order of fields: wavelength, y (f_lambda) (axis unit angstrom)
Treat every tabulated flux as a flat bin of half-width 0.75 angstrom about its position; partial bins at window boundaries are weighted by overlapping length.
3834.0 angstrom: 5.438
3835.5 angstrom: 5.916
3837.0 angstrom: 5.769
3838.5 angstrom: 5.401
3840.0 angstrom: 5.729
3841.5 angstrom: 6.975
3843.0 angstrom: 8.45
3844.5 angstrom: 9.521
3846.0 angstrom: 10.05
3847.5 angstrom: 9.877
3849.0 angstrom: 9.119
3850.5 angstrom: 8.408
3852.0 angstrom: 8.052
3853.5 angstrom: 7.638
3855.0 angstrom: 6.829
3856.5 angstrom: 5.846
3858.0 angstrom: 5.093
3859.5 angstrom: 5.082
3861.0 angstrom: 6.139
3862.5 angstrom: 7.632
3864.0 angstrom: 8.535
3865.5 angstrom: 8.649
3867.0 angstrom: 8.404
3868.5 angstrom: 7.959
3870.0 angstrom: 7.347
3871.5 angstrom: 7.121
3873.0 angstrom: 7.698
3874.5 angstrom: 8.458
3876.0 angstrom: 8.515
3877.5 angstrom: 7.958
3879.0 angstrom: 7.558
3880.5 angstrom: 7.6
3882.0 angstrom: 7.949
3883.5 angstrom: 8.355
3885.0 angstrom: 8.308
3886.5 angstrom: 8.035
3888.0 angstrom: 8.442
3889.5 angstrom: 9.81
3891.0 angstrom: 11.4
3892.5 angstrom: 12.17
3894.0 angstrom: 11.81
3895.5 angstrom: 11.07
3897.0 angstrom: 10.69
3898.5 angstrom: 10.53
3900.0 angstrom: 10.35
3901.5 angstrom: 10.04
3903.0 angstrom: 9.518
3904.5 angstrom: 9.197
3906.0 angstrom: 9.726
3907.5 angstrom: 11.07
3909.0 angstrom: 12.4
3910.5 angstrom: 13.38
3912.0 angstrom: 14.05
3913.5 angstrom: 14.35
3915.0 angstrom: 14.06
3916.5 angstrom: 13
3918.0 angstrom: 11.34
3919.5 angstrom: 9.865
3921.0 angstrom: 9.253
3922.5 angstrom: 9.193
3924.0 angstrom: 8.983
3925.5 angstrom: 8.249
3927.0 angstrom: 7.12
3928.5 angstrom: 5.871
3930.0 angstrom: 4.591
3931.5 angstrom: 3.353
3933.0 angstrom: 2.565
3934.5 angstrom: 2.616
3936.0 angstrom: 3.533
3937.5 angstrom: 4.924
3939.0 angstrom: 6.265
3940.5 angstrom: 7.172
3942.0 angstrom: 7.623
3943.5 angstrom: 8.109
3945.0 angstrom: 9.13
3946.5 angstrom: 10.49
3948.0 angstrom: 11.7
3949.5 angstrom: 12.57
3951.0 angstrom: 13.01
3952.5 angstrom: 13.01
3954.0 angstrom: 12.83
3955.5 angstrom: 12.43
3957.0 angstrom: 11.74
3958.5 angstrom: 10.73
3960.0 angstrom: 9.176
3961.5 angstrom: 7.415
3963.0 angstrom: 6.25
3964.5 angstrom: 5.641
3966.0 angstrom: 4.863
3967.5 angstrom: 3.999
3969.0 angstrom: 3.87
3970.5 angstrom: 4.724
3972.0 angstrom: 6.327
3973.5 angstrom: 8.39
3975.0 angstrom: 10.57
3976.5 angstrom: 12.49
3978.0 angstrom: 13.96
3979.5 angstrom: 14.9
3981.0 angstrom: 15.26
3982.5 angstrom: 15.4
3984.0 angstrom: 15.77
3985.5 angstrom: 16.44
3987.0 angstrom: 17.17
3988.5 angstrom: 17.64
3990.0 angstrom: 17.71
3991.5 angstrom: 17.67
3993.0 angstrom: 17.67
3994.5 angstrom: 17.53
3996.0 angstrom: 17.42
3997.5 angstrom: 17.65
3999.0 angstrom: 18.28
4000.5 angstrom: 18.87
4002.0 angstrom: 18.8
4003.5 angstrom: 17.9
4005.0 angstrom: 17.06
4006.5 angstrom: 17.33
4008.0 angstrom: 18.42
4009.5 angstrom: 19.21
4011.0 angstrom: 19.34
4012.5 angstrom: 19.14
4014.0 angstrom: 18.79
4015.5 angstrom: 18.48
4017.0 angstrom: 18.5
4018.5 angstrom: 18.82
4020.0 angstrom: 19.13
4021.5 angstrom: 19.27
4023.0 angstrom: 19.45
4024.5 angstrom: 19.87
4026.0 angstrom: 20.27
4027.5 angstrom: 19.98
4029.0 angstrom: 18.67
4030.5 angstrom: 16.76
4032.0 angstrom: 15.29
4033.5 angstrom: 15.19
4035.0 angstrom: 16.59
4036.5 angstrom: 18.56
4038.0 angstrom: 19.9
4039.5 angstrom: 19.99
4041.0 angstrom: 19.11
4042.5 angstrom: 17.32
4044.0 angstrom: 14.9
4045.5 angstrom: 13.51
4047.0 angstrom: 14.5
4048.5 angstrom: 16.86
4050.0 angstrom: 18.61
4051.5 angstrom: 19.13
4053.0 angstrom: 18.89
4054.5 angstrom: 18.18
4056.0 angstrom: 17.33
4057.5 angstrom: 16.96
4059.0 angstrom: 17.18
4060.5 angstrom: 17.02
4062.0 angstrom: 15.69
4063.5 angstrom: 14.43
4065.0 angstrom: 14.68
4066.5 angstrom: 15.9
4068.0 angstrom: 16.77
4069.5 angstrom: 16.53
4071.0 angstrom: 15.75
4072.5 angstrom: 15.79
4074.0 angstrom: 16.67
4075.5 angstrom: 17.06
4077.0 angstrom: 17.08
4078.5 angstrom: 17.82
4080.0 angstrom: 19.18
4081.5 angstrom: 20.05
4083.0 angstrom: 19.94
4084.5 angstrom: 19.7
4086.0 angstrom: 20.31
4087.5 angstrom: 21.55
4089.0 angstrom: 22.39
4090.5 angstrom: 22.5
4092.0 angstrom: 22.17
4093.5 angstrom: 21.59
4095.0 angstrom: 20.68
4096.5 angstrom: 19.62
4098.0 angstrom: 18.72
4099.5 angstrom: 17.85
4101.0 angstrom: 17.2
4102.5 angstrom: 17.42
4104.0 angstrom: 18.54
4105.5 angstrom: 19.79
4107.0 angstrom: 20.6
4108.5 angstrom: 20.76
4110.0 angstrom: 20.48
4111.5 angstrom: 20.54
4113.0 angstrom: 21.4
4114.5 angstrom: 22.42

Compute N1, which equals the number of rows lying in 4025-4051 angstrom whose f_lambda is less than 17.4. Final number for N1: 9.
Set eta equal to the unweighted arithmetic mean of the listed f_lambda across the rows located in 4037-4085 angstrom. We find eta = 17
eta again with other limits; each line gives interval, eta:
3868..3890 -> 8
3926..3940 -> 5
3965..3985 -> 10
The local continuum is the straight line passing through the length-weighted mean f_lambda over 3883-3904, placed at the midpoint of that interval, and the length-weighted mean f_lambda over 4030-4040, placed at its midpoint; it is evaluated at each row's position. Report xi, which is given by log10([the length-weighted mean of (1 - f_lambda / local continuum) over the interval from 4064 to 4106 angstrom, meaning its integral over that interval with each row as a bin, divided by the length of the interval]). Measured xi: -1.2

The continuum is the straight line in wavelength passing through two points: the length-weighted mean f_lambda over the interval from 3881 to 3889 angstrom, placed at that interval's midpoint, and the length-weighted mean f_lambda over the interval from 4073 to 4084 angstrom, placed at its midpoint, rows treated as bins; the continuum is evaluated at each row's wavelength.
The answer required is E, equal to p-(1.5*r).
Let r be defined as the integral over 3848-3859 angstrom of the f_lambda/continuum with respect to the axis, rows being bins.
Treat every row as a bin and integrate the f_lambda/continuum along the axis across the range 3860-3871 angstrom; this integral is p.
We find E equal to -7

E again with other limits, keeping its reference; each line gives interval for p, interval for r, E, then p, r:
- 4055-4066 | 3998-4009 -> -10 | 10.3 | 13.9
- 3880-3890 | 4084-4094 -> -7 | 10.1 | 11.4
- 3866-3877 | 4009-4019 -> -7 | 11.6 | 12.7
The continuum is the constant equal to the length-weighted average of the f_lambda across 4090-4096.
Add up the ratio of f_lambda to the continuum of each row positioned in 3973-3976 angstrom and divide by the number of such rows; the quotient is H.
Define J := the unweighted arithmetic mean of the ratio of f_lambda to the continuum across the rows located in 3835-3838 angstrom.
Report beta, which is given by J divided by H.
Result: 0.62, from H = 0.44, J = 0.3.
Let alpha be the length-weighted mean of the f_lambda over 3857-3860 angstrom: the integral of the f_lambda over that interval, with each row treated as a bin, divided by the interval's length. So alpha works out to 5.2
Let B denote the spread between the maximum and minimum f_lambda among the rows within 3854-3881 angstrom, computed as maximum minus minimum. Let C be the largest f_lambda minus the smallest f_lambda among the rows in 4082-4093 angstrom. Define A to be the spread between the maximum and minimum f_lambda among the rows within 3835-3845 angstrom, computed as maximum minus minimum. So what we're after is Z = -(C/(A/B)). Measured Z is -2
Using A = 4.1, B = 4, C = 3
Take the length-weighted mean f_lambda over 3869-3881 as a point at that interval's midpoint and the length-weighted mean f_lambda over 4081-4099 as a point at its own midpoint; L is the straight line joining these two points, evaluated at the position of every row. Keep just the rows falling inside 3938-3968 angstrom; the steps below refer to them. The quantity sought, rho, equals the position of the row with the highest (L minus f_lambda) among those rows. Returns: 3967.5 angstrom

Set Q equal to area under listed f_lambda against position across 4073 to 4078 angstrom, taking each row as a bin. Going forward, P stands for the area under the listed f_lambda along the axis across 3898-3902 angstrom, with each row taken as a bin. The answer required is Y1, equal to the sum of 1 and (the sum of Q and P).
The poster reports 127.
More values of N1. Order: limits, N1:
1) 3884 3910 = 17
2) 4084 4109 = 1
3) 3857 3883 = 17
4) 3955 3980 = 17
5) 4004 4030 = 2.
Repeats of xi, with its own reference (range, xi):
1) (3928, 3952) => -0.4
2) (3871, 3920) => -2.6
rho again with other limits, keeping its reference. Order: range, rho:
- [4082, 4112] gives 4101.0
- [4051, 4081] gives 4063.5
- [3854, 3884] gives 3859.5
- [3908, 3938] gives 3934.5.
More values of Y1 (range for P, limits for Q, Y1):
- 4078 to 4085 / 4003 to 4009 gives 243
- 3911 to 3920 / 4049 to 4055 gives 229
